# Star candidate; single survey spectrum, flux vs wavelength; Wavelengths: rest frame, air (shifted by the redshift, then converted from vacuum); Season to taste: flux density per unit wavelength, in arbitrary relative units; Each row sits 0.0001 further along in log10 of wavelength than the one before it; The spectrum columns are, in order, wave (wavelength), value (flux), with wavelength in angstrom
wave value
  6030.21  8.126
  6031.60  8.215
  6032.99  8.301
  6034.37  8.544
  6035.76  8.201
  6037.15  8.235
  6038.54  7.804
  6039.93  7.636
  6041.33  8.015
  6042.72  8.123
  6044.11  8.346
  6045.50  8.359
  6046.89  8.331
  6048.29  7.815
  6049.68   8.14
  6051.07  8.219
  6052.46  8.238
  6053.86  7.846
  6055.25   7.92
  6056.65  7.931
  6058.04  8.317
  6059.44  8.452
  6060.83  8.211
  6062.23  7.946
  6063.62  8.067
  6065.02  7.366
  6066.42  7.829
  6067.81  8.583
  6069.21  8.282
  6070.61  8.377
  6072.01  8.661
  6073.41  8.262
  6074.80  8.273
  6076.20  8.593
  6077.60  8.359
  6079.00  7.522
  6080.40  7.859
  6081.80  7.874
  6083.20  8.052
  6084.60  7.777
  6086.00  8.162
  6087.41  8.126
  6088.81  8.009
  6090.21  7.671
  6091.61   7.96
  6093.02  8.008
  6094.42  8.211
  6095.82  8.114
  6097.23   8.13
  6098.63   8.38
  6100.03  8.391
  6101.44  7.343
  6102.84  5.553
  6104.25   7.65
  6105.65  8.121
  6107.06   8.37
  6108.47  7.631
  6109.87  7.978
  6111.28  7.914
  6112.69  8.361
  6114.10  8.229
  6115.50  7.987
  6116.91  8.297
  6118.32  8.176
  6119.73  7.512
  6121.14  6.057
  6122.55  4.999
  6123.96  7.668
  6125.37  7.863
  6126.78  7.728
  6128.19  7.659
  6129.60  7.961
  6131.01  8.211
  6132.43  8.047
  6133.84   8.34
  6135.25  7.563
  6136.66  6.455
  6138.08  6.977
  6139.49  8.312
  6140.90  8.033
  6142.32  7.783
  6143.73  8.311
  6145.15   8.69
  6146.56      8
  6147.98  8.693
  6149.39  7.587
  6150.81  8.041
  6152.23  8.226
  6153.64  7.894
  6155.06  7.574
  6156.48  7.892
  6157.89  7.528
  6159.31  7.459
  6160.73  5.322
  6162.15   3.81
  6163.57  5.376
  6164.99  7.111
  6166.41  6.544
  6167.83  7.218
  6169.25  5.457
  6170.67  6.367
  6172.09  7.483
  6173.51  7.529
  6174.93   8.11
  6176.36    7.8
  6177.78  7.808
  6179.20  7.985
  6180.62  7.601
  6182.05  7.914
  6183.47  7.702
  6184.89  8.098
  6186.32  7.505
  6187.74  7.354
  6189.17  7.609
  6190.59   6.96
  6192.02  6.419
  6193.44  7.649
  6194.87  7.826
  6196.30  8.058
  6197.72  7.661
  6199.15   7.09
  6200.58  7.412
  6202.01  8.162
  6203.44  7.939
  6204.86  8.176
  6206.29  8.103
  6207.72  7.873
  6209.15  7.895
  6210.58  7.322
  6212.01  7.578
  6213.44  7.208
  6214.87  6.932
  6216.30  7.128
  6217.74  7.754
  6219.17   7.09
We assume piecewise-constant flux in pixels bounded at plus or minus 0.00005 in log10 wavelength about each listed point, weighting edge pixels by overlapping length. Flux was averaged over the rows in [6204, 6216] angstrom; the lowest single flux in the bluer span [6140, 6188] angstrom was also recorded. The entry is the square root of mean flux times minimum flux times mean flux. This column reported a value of 14.9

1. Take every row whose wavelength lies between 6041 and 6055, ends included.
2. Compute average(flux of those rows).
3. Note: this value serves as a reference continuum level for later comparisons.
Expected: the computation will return 8.14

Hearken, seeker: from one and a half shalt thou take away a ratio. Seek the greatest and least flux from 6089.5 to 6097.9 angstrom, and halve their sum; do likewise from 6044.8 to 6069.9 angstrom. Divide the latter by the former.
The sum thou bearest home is 0.496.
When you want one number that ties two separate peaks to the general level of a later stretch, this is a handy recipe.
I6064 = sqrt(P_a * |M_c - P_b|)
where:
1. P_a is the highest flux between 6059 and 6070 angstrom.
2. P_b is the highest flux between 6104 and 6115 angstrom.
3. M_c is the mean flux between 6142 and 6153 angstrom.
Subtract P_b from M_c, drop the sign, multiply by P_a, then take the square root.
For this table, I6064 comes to 1.3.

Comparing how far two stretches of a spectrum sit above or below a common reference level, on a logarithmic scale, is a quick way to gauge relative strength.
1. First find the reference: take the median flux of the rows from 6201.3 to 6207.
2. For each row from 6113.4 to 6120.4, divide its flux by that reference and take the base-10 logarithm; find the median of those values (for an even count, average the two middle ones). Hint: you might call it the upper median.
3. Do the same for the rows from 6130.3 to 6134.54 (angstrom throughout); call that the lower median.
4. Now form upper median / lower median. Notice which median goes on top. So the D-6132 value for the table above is 0.56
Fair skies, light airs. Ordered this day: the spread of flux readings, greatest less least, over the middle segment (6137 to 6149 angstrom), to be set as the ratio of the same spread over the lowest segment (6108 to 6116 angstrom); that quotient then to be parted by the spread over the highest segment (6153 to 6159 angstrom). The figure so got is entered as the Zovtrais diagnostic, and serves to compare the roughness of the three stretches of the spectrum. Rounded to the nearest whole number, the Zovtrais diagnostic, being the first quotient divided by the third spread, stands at 6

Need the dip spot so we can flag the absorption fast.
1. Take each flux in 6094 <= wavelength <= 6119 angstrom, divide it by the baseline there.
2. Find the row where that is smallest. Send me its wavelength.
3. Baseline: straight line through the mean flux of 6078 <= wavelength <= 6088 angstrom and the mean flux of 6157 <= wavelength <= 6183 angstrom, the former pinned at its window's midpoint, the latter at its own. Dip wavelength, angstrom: 6102.84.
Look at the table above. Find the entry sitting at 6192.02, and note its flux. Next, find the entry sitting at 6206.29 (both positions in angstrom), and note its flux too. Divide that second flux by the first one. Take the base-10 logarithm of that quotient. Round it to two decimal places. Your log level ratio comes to 0.10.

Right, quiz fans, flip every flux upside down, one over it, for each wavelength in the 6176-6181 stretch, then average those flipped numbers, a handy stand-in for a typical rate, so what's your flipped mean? 0.128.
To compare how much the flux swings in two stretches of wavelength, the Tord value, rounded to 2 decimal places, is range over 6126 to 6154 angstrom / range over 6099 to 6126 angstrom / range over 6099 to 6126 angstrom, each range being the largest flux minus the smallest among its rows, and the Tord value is 0.19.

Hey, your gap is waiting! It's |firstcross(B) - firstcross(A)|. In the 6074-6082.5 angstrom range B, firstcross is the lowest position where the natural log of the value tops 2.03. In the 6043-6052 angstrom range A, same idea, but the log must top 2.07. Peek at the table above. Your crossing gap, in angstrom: 30.7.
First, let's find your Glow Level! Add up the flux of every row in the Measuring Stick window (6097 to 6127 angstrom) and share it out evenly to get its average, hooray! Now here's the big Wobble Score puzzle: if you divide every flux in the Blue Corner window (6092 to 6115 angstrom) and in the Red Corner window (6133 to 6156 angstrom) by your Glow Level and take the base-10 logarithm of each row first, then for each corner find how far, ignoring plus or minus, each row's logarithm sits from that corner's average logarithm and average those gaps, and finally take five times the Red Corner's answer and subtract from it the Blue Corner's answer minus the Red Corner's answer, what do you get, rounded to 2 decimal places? 0.12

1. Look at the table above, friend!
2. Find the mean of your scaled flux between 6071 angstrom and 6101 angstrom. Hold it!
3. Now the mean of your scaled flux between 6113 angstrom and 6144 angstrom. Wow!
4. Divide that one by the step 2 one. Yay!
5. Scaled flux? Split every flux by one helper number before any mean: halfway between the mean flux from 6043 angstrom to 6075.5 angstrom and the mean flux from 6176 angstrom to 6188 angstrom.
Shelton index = 0.94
